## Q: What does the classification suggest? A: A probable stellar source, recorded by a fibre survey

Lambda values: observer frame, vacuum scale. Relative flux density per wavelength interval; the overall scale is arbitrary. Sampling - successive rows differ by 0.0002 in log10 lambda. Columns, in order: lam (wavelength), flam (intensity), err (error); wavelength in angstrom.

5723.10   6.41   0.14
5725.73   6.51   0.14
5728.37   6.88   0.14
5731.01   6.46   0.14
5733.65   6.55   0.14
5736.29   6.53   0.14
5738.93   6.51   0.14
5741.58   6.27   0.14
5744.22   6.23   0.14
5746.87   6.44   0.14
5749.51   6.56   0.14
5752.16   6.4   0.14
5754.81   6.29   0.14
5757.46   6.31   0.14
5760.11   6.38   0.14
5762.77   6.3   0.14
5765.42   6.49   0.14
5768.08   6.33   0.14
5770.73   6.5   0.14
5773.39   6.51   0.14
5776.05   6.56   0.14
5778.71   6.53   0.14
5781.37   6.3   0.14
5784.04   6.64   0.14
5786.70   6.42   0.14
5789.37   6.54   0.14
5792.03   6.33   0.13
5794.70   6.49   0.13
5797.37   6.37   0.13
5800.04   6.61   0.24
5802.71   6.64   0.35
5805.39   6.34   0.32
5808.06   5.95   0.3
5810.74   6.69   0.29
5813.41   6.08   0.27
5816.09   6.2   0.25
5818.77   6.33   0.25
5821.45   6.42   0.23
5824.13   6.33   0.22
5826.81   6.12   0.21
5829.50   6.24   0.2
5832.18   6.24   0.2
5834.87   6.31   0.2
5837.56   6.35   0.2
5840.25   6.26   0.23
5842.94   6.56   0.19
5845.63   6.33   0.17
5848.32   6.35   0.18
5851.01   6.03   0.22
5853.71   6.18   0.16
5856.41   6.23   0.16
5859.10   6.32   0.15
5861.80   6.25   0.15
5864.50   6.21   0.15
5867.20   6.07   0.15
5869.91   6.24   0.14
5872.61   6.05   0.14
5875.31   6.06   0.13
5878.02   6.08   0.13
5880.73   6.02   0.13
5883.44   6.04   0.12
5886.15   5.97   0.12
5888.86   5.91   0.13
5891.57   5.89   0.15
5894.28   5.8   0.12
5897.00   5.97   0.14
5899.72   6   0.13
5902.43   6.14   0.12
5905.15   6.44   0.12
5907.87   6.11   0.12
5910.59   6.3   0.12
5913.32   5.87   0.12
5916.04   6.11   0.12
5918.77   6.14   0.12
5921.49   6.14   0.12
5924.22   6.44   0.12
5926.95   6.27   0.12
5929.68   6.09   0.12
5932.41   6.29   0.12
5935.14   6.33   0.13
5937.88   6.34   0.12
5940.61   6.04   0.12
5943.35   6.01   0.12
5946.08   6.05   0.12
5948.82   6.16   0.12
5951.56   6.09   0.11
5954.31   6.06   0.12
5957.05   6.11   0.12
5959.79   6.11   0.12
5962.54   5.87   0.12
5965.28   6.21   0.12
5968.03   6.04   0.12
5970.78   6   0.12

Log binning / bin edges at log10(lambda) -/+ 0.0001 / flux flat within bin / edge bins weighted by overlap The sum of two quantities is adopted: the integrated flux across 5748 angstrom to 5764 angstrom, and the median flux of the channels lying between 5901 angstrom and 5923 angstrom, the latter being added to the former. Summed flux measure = 108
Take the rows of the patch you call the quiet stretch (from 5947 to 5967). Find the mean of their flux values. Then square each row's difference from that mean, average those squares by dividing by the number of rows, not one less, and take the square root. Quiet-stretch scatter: 0.10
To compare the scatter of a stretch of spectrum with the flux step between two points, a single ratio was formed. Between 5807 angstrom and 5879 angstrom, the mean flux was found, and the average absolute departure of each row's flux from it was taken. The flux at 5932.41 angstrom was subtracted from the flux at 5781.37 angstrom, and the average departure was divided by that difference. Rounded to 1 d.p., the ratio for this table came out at 12.0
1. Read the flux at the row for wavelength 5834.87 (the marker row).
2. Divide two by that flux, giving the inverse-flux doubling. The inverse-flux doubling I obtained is 0.317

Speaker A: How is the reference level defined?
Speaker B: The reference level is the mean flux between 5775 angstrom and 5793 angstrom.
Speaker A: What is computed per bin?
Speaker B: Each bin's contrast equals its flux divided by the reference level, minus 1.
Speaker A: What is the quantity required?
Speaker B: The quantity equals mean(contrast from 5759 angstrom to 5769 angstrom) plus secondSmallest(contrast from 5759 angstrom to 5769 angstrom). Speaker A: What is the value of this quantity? -0.038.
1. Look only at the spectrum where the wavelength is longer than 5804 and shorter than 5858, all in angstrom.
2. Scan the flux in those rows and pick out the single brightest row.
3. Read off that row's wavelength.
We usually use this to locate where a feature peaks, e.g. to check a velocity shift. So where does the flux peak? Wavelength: 5810.74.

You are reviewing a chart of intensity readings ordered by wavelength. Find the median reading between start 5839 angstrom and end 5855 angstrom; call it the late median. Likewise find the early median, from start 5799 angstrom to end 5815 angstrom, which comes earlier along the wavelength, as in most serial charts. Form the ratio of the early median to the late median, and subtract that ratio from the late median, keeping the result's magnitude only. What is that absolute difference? 5.27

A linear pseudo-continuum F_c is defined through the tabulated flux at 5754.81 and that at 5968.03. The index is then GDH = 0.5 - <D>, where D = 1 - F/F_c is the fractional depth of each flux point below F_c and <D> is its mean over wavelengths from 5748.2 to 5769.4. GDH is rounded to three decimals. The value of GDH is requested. 0.515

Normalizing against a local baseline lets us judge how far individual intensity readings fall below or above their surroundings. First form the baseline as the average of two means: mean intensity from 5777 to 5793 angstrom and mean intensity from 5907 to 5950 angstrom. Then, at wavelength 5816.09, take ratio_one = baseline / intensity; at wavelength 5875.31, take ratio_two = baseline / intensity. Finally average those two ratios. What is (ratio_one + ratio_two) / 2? 1.03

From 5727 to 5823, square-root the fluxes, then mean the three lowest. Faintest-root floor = 2.47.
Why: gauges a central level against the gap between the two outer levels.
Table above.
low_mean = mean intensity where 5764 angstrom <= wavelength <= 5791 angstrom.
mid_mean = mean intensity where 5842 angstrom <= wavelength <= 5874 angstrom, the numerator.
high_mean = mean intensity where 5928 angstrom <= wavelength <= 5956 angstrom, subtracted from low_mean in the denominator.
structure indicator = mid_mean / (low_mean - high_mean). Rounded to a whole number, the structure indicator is 19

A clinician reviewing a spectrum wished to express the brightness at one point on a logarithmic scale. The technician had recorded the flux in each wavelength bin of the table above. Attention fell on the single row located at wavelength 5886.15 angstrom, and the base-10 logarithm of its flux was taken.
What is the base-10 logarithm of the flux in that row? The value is 0.776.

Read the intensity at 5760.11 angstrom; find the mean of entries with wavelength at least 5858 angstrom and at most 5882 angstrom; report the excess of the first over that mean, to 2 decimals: 0.24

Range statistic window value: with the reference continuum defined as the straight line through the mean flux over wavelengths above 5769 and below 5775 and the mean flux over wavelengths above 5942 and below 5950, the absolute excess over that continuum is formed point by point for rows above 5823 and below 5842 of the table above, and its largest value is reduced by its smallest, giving 0.24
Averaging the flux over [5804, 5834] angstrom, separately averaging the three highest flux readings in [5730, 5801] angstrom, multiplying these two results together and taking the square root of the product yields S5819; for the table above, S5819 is 6.43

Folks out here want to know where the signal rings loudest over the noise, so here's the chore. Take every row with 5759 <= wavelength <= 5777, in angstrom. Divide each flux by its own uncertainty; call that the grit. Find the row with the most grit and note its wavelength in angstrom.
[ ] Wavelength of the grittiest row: 5776.05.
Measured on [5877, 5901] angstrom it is 5883.44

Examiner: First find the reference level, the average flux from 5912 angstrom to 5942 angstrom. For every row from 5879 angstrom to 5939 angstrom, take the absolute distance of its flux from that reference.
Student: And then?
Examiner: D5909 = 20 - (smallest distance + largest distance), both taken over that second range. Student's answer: 19.6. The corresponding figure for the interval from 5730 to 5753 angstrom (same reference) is 19.6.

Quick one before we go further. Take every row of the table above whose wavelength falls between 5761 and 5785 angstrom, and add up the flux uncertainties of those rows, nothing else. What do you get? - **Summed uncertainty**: 1.3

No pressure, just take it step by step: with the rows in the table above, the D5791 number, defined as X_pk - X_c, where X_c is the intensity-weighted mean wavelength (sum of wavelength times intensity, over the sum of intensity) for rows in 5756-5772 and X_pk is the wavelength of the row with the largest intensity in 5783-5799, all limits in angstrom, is 19.9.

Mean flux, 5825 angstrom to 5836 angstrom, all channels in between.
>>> 6.23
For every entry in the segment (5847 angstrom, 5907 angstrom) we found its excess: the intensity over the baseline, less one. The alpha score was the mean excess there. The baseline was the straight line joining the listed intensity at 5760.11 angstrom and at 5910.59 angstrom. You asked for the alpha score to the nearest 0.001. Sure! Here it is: -0.034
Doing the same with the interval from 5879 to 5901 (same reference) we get -0.057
